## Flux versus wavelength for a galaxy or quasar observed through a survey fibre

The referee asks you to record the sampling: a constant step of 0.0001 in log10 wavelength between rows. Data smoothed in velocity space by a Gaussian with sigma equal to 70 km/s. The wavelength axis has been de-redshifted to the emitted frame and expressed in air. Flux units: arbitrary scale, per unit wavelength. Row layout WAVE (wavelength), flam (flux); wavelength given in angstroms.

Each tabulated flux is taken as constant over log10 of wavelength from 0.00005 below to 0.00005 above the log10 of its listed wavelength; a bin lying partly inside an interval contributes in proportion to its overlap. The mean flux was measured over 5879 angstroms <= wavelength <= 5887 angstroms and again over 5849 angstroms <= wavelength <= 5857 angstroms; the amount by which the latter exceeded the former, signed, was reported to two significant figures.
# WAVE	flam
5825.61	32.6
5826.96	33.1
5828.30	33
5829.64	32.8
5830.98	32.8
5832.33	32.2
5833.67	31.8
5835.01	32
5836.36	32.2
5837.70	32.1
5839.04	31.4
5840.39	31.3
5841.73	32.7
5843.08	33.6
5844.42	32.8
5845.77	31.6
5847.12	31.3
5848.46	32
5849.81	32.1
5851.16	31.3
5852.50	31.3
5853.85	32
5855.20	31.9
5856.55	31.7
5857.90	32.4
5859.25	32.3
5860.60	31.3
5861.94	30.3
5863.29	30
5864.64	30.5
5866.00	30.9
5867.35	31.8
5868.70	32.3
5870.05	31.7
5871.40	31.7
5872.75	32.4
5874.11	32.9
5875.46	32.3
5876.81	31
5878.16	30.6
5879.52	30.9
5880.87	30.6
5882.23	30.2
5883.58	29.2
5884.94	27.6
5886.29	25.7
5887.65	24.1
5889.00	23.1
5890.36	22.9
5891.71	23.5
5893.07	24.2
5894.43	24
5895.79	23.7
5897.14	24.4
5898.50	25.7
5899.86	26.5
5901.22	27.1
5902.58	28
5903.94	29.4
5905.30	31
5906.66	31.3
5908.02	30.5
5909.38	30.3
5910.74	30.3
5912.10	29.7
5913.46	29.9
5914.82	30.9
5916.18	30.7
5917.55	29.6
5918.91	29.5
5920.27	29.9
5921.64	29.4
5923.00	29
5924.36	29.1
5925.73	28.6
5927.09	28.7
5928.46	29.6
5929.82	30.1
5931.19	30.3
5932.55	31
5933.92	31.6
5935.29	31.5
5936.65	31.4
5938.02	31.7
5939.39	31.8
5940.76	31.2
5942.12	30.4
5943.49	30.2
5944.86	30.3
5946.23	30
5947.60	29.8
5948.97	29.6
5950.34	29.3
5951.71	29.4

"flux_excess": 2.7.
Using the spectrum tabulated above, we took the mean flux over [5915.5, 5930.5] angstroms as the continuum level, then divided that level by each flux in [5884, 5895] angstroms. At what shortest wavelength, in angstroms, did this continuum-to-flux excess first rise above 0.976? 5884.94 angstroms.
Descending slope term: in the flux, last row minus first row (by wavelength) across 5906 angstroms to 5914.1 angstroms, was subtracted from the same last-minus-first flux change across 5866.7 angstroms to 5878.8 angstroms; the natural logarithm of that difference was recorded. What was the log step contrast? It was -1.6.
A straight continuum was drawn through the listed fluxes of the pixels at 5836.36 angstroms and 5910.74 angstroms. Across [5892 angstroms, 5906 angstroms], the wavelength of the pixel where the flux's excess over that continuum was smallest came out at 5895.79 angstroms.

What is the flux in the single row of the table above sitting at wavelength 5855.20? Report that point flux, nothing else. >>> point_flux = 31.9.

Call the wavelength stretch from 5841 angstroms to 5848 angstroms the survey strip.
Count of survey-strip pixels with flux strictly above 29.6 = 5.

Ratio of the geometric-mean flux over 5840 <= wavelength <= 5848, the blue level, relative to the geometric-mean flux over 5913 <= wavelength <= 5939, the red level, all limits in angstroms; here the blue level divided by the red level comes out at 1.07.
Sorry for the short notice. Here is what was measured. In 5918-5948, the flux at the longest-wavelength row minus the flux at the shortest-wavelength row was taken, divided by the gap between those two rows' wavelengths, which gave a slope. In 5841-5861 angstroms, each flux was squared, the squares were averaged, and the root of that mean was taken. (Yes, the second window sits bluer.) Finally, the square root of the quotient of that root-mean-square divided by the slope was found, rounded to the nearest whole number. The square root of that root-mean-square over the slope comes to 55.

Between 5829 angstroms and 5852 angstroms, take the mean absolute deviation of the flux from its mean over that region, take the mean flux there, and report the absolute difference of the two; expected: 31.6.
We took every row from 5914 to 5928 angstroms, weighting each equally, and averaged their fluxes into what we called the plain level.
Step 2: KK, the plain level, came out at 29.5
